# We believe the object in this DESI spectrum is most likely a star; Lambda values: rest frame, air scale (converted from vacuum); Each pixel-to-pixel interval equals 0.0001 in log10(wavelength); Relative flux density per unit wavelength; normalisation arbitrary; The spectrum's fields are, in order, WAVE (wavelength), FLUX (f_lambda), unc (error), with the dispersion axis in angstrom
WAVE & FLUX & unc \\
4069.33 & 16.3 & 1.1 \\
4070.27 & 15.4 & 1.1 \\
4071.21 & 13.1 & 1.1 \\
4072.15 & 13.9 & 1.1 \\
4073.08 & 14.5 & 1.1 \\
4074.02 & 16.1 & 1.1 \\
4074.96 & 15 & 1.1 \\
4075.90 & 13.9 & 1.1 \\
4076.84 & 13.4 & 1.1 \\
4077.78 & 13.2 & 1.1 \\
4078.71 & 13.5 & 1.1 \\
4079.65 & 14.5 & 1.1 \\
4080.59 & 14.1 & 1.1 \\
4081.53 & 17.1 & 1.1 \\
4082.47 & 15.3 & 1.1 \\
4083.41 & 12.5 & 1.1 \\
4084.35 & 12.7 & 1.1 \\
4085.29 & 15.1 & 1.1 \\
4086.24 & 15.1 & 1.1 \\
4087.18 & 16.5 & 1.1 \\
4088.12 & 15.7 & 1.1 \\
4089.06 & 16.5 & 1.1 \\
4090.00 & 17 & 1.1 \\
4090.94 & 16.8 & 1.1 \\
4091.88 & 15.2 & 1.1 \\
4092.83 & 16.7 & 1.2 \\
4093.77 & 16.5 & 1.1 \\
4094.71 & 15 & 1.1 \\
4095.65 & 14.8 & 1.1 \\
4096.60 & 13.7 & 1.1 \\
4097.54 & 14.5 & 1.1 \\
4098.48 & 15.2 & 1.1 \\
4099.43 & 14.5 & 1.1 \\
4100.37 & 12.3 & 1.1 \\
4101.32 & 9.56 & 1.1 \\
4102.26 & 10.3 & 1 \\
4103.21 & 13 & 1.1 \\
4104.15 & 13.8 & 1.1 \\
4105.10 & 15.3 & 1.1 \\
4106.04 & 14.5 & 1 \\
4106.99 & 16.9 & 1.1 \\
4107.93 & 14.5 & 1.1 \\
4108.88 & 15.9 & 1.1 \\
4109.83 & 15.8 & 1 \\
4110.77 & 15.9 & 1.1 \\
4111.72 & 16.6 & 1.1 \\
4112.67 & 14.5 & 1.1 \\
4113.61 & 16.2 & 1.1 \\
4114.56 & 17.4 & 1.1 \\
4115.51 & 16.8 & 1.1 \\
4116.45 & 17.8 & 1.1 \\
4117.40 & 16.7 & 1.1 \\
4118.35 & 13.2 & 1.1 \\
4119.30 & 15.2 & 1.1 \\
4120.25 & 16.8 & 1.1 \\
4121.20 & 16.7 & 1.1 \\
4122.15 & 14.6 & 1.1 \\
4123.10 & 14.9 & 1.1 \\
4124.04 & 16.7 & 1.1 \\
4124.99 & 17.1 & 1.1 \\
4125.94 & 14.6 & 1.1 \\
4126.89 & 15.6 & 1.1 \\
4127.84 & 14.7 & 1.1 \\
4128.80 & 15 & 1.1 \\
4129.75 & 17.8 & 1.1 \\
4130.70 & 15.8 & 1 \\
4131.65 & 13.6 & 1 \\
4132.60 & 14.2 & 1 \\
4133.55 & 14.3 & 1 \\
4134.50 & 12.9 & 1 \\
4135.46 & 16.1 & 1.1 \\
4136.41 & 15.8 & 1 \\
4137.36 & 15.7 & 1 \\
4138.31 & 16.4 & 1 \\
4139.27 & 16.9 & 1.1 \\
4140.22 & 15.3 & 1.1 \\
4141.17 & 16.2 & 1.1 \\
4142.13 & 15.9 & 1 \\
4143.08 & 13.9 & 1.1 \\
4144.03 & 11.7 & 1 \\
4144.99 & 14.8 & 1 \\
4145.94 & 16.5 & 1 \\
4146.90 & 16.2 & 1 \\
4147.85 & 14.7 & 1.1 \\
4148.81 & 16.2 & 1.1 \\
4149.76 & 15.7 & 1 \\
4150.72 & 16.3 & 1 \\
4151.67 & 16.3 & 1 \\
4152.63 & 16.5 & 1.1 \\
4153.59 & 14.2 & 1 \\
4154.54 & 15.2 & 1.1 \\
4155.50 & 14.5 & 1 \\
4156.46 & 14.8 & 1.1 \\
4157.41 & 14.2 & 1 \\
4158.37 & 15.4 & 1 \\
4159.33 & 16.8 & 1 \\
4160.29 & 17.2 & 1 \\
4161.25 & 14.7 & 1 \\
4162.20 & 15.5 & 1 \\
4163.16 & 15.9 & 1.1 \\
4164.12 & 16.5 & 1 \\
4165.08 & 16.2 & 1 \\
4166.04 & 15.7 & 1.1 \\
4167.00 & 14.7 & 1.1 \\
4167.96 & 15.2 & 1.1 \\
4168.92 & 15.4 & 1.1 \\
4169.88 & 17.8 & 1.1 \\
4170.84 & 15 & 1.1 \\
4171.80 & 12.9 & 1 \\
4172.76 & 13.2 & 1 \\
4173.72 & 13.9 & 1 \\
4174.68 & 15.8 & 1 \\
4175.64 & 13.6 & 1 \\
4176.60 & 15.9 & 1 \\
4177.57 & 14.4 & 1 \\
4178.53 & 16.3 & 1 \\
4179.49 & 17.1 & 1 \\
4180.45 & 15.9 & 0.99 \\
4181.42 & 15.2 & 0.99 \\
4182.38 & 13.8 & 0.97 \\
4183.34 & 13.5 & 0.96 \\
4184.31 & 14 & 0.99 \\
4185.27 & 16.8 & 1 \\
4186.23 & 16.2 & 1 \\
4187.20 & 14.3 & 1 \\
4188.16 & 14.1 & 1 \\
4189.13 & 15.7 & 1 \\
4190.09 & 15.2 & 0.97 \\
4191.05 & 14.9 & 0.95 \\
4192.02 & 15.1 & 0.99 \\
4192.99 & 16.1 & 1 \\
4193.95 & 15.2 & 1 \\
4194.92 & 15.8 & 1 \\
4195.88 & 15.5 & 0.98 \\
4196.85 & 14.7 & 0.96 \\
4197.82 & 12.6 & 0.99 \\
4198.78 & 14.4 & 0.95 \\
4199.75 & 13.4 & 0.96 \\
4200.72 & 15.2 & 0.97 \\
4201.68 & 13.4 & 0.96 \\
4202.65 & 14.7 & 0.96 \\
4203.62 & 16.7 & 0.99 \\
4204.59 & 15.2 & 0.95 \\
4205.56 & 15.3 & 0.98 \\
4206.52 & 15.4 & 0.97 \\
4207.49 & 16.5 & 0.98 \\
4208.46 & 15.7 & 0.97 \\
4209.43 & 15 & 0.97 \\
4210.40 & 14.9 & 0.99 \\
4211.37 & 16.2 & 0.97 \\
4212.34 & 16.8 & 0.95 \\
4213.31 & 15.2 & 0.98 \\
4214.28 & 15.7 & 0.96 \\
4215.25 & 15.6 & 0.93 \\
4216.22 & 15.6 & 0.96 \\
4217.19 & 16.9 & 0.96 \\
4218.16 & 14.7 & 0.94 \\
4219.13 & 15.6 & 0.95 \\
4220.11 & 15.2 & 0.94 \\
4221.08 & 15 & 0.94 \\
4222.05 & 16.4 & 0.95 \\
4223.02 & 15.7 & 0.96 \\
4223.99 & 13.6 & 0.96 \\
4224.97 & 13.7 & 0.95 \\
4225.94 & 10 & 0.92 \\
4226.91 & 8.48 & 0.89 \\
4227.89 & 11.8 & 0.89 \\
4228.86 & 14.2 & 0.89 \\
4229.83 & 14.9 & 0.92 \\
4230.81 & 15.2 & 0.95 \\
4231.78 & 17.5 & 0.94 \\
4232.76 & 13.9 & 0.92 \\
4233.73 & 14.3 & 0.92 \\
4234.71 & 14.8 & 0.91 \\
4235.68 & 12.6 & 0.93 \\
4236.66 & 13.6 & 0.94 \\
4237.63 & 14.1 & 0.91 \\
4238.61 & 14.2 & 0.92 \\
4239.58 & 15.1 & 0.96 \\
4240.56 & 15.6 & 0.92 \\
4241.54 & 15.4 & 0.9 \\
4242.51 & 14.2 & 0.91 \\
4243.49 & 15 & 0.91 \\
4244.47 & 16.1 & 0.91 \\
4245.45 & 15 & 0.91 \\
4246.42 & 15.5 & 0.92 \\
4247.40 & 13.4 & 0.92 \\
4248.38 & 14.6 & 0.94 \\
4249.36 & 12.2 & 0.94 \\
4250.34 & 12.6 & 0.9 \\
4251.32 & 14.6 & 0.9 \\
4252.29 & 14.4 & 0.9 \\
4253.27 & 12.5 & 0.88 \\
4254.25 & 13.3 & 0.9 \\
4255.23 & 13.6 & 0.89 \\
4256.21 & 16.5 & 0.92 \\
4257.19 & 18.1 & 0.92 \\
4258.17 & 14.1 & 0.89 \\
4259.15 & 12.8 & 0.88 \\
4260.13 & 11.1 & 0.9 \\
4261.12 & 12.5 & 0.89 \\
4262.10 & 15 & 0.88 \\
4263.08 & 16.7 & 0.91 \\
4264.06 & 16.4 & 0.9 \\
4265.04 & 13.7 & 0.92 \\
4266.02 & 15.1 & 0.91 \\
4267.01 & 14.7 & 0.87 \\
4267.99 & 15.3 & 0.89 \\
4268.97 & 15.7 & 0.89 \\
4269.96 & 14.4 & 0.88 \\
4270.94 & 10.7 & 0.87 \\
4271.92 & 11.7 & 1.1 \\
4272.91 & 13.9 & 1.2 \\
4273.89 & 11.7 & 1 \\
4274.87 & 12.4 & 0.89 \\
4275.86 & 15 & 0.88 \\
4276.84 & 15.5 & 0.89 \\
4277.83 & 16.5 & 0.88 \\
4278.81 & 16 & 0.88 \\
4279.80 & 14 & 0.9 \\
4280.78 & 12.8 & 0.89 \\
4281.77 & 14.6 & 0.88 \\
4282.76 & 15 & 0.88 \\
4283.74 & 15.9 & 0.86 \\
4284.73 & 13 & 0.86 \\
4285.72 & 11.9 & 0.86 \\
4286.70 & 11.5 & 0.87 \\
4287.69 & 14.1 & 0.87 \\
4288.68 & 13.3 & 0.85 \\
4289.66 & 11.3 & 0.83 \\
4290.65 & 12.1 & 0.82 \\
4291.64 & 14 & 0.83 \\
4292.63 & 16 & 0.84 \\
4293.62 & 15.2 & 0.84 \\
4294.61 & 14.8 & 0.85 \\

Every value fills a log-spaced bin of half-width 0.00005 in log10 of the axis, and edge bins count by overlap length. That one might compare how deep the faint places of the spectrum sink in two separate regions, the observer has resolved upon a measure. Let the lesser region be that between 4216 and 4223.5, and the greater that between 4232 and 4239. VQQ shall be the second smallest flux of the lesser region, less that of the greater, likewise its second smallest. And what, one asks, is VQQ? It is 1.4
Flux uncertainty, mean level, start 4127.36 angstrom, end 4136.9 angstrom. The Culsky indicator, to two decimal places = 1.04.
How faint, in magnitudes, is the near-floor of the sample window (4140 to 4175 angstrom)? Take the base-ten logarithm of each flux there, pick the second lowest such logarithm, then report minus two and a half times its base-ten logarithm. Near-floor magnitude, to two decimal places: -0.11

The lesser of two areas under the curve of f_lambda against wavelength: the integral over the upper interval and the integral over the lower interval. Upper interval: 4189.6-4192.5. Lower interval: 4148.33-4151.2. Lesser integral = 44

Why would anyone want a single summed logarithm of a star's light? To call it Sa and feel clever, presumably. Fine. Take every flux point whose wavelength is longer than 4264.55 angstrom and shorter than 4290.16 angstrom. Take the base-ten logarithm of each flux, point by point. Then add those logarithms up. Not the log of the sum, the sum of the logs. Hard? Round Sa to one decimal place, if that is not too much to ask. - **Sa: 29.6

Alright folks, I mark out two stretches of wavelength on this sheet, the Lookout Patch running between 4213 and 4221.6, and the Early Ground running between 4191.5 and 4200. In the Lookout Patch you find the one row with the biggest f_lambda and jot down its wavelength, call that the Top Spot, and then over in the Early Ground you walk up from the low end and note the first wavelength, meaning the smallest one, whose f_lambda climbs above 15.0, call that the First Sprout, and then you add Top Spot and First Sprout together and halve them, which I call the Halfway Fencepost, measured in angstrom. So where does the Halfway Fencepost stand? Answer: 4204.6 angstrom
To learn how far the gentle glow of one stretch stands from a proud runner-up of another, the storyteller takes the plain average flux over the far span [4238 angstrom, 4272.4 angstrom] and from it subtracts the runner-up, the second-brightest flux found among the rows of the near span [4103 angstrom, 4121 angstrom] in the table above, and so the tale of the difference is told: -3.1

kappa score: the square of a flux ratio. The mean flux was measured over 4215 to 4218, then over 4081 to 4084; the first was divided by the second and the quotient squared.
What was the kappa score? 1.15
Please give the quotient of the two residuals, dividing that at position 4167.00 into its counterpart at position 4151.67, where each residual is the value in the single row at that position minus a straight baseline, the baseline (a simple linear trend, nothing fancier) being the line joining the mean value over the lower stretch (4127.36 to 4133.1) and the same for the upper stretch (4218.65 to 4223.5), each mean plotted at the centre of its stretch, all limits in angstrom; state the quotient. -2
